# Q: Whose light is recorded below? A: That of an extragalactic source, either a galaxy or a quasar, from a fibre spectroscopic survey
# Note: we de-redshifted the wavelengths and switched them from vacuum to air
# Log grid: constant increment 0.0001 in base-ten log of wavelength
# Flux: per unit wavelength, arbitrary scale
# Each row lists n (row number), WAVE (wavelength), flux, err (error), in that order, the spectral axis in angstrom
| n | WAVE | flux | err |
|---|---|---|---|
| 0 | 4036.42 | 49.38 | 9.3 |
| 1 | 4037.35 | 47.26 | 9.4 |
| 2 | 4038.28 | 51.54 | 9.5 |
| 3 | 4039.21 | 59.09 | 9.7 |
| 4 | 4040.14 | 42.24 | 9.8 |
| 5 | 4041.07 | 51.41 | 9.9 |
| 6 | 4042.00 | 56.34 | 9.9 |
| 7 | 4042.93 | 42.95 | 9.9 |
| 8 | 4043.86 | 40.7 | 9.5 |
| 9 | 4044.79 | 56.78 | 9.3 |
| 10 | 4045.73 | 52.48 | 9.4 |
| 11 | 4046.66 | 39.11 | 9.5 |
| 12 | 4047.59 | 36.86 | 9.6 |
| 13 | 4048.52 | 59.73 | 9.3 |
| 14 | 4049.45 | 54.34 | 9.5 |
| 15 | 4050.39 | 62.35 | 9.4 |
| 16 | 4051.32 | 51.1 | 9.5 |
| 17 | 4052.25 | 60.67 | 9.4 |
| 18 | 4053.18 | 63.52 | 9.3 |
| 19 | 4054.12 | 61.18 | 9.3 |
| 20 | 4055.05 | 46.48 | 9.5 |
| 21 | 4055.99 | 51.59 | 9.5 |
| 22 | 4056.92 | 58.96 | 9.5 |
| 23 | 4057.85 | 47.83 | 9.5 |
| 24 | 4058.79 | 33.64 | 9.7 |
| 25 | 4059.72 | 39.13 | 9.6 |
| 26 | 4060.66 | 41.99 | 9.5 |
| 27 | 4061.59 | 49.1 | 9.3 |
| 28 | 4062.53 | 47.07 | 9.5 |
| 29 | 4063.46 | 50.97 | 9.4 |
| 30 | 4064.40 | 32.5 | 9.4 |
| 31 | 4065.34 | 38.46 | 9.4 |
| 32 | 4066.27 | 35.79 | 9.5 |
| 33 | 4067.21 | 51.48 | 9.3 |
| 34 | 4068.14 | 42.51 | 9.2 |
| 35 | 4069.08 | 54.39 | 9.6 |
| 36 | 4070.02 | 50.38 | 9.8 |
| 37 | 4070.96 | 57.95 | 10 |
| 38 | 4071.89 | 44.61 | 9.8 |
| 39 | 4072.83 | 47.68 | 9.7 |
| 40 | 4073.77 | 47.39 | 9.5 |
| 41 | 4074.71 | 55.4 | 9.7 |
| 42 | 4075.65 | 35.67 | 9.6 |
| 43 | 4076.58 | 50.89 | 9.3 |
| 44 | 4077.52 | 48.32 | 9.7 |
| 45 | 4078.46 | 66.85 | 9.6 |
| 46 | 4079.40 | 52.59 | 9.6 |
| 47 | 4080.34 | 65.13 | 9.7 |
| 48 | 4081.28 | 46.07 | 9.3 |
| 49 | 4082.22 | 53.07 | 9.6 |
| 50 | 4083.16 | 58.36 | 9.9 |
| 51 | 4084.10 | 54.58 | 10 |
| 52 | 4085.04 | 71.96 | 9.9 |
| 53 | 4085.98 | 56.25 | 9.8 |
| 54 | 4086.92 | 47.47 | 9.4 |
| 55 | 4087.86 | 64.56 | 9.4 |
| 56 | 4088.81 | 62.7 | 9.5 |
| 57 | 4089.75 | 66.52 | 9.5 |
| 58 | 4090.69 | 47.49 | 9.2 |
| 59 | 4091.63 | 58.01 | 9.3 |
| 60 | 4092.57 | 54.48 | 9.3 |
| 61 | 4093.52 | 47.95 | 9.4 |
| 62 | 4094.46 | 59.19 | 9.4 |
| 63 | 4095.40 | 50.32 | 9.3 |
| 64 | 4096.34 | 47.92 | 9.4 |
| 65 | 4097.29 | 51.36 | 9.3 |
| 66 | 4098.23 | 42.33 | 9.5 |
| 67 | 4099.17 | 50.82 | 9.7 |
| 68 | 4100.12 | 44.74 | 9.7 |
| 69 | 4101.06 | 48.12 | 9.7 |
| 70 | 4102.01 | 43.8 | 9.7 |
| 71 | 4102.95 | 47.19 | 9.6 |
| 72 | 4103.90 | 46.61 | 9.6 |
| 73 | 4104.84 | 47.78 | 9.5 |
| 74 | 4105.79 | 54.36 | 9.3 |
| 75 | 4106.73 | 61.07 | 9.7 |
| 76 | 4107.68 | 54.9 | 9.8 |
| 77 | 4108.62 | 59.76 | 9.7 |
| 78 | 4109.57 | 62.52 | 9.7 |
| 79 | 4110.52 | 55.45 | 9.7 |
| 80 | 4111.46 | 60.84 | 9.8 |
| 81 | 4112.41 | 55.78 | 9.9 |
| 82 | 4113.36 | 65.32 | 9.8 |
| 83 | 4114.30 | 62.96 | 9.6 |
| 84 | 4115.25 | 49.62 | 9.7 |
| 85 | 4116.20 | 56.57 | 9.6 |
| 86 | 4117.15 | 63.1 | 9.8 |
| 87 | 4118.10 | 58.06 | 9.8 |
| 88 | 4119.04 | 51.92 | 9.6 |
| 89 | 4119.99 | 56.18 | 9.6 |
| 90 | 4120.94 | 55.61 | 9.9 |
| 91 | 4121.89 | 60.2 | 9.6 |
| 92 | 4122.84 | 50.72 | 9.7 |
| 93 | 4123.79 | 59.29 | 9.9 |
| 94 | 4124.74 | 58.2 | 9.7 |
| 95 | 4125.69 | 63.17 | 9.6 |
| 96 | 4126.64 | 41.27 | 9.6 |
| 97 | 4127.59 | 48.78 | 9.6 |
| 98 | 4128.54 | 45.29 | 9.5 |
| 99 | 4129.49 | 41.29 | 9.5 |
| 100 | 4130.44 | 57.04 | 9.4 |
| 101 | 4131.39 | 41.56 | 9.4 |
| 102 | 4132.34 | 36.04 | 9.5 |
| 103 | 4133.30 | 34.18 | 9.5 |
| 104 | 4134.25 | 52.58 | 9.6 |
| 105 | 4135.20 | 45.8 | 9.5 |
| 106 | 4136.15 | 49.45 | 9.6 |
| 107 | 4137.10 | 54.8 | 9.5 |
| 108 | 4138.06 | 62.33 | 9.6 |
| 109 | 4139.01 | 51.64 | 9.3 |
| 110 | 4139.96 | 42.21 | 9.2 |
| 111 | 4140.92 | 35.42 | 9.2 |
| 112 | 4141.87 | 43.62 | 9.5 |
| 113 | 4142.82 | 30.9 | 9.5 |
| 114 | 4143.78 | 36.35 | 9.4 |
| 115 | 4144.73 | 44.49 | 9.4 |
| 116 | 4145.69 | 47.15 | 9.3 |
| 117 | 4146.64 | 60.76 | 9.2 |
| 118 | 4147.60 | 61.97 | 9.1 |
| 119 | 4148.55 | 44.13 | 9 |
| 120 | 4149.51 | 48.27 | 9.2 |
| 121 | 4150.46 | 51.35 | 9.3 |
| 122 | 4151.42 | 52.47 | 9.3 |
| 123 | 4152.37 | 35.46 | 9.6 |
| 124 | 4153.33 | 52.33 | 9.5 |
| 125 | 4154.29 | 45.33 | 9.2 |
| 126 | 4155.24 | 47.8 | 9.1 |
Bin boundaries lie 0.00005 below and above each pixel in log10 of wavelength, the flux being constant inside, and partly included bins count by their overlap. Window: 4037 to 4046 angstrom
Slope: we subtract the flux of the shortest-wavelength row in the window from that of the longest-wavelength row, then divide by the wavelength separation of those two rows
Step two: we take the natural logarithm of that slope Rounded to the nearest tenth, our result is -0.5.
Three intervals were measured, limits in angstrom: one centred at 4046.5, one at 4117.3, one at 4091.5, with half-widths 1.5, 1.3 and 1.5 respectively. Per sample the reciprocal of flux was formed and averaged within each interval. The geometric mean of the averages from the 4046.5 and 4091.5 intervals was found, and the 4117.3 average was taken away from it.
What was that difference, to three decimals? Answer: 0.004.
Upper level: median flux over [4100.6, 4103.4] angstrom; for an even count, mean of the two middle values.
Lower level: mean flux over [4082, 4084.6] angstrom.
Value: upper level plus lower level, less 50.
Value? 53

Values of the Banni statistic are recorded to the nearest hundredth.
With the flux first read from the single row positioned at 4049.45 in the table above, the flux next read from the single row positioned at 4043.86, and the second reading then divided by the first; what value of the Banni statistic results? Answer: 0.75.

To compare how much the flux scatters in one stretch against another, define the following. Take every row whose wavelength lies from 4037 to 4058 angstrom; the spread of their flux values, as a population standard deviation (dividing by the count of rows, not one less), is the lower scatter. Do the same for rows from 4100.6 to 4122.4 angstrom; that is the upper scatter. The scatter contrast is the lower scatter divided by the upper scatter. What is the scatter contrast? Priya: 1.30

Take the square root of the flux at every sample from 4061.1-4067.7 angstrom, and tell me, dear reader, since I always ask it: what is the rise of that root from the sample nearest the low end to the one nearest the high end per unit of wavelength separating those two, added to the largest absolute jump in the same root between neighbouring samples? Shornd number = 1.47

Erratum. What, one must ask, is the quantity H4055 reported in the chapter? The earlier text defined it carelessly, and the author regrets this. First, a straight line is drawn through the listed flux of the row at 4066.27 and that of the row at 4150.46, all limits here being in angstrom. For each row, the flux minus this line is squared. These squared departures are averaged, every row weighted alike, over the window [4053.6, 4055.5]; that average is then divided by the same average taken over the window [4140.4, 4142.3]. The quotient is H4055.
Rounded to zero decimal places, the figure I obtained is 4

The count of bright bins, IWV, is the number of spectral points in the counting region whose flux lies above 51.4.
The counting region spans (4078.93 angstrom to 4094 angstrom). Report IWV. 12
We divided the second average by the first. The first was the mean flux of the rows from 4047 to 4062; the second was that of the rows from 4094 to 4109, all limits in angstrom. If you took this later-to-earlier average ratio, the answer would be 0.99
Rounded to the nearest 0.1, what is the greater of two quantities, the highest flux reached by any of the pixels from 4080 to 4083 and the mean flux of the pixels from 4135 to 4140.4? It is 65.1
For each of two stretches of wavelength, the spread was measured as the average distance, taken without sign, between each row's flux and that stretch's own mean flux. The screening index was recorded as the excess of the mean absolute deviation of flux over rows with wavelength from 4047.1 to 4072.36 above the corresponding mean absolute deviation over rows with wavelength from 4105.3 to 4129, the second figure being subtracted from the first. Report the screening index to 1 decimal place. 3.0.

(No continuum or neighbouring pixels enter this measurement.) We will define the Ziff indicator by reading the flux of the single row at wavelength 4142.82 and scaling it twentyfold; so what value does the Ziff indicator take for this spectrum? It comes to 618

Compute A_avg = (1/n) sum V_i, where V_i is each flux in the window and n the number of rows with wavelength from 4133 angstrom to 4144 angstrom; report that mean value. 45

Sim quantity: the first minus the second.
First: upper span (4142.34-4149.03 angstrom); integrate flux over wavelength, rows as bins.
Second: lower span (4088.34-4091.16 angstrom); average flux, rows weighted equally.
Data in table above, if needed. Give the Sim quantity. 252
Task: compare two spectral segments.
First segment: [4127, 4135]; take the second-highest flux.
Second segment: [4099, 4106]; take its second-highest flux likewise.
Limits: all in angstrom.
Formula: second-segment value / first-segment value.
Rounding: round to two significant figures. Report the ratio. 0.97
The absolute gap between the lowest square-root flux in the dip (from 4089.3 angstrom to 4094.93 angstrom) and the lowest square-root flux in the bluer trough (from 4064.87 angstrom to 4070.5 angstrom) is 0.91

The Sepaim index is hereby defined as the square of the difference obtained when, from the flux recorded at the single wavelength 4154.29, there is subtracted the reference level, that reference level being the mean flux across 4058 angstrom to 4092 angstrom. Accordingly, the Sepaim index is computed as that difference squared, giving 29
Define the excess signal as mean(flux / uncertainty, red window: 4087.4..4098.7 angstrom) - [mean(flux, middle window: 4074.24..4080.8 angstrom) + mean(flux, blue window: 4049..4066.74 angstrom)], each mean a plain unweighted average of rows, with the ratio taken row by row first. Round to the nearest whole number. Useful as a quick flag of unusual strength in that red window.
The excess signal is -97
